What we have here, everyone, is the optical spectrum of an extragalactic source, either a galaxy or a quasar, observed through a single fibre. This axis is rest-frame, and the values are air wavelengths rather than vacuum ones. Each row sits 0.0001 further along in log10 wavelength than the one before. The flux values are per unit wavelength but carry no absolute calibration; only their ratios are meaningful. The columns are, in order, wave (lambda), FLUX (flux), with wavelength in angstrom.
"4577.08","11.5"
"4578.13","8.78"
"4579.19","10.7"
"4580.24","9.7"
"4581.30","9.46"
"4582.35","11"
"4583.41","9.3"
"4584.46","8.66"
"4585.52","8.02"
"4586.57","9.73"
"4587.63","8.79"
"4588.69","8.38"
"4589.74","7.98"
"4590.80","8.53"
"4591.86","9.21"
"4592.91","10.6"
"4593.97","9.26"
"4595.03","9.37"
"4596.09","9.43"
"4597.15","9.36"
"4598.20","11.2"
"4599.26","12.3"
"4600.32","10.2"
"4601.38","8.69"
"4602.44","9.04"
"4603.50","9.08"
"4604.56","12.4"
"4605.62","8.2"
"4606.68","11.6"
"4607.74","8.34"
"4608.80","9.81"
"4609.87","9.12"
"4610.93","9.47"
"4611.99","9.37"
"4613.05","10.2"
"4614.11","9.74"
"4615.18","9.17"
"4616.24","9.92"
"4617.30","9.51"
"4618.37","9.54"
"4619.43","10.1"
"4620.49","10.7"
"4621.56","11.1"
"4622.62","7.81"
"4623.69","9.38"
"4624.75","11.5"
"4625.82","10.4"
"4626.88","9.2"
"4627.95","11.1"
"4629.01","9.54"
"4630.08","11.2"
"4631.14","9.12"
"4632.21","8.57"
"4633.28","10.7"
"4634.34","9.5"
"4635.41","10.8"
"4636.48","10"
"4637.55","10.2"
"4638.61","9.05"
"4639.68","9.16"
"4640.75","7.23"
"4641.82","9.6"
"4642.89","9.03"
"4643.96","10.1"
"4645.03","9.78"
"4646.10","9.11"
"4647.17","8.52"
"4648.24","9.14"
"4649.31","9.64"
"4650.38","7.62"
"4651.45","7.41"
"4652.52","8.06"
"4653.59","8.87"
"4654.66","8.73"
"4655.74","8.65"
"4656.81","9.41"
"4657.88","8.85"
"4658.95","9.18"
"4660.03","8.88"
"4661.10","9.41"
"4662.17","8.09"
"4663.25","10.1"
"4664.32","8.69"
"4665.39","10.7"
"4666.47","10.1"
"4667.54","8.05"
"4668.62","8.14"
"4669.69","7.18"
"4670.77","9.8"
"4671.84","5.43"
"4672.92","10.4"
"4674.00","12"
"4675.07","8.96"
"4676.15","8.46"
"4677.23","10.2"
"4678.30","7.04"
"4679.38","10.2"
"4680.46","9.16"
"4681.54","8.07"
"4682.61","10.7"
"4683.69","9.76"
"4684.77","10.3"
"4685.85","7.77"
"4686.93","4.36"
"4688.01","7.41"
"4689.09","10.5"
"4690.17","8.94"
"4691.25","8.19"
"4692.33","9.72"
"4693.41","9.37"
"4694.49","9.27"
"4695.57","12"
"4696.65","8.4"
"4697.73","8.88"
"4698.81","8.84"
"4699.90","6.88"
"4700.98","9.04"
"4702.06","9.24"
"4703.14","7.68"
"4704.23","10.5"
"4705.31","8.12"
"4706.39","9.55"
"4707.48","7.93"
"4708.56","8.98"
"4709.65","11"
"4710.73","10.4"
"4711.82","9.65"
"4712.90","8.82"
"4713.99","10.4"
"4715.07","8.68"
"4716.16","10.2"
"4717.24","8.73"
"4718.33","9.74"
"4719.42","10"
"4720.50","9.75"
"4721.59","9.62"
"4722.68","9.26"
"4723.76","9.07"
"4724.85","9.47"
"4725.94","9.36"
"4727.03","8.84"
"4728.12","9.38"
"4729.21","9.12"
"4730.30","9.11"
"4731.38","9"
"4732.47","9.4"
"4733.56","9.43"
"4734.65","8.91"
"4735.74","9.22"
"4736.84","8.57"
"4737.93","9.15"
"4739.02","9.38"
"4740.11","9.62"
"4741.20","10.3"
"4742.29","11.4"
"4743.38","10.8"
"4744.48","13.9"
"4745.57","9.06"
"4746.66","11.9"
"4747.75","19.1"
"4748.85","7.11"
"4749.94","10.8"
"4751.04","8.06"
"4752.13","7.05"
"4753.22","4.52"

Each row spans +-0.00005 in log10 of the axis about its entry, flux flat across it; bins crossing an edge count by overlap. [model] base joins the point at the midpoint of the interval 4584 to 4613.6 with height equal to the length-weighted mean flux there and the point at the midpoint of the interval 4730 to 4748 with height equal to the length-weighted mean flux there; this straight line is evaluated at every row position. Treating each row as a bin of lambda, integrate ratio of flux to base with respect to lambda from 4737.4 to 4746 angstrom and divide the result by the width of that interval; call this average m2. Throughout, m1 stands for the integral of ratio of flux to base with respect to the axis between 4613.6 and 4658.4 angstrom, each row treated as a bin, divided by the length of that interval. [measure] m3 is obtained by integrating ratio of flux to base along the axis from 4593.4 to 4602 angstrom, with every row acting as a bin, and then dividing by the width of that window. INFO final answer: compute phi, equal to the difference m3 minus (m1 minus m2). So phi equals 1.09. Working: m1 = 0.970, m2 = 1.01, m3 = 1.05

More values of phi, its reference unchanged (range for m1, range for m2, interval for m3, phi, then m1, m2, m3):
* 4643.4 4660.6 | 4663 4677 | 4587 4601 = 1.02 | 0.902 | 0.91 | 1.01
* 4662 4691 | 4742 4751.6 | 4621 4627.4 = 1.22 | 0.892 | 1.09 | 1.02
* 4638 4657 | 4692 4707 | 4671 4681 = 0.91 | 0.901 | 0.90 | 0.91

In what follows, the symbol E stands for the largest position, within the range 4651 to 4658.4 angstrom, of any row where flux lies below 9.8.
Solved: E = 4657.88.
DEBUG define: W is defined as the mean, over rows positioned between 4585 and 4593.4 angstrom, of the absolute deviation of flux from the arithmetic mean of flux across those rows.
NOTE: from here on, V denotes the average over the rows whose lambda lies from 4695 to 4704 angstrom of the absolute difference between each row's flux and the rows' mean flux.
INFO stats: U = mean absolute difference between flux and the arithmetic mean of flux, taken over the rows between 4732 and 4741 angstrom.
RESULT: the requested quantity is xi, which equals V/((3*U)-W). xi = 21.0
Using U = 0.25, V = 0.9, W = 0.7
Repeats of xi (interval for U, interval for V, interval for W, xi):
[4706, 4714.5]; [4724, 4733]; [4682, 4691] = 0.3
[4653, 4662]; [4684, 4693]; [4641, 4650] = 4.3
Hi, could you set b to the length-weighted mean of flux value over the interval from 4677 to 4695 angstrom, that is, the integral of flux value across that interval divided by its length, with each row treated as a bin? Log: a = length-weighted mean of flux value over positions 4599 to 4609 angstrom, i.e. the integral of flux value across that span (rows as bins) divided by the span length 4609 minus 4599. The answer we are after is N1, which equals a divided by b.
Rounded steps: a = 9.91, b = 8.9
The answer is 1.12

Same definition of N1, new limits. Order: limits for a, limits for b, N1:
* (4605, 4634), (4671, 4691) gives 1.10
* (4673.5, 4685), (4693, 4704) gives 1.06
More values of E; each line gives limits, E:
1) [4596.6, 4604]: 4603.50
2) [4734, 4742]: 4740.11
